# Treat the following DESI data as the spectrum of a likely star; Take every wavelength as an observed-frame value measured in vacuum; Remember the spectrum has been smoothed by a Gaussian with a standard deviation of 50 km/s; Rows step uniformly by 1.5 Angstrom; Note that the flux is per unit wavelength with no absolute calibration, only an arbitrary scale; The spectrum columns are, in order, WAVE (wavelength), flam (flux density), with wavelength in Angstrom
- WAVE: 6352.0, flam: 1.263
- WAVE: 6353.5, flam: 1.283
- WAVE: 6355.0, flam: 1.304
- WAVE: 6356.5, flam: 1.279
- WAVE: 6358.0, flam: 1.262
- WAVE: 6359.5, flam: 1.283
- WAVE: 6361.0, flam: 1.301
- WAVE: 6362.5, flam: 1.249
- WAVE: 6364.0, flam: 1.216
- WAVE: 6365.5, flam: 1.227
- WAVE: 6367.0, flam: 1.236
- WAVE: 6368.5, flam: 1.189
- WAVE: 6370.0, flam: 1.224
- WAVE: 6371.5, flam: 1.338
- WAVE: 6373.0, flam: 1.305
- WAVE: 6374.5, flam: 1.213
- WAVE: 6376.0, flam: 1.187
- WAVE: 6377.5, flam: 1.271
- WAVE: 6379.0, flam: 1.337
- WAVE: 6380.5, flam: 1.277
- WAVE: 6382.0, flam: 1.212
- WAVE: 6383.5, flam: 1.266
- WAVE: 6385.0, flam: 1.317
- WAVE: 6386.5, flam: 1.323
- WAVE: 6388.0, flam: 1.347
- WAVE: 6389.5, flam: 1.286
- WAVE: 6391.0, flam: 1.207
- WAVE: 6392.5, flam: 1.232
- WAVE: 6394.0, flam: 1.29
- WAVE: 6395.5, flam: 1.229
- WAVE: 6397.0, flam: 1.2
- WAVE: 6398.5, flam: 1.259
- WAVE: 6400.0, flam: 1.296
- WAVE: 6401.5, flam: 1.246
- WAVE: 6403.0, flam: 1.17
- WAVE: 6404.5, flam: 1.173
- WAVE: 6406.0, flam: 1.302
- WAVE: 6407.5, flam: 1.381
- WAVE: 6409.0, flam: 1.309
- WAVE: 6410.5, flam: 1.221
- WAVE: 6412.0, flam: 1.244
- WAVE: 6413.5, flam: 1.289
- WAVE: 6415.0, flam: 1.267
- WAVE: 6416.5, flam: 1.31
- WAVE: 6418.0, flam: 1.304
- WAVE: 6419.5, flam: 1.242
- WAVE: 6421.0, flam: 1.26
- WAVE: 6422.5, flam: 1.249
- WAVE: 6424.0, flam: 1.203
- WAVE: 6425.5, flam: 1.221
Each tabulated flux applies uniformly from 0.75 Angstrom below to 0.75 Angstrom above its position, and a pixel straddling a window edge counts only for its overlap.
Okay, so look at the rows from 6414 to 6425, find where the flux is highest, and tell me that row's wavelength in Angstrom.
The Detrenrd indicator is 6416.5 Angstrom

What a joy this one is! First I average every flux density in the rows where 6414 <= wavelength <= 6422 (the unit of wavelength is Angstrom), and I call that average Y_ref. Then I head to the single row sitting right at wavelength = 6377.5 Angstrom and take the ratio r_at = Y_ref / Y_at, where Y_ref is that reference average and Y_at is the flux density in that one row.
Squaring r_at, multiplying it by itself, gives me 1.01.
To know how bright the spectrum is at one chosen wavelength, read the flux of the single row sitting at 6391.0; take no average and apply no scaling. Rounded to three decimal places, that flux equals 1.207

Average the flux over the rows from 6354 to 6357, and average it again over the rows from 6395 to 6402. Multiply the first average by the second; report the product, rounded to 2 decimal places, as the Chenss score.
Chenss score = 1.61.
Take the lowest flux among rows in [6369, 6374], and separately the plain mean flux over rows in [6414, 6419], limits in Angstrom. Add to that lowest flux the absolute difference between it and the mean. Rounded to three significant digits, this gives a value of 1.29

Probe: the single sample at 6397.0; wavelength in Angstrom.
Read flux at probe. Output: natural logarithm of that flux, 0.18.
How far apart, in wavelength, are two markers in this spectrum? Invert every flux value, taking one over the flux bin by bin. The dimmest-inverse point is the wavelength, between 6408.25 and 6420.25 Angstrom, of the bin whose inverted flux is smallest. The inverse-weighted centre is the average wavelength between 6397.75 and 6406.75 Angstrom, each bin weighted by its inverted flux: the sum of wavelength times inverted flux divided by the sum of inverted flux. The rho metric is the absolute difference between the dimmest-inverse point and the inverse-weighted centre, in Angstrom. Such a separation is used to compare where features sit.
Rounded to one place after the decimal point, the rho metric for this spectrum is 14.2 Angstrom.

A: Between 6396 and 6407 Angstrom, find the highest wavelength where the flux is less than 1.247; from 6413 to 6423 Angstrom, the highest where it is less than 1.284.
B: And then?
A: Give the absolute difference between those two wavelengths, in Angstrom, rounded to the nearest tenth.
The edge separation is 18.0 Angstrom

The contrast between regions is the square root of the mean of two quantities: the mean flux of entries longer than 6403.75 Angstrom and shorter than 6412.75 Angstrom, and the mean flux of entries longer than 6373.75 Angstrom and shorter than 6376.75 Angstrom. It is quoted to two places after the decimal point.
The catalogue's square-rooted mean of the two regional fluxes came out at 1.11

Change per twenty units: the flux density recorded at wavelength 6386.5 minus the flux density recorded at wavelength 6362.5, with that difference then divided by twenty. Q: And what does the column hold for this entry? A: 0.004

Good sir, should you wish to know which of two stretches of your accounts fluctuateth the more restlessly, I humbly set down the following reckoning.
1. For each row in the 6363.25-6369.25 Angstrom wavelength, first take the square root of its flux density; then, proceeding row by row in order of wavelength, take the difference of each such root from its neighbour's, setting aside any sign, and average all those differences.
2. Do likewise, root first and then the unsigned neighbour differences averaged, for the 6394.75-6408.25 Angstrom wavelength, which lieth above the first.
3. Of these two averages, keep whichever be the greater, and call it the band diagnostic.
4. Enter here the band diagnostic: 0.026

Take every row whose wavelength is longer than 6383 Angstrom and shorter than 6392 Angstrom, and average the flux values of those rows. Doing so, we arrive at 1.29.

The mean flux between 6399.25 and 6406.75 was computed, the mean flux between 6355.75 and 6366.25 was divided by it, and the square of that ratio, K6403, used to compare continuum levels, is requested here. 1.04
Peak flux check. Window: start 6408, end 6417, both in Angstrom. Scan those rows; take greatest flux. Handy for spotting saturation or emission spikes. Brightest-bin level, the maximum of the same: 1.31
